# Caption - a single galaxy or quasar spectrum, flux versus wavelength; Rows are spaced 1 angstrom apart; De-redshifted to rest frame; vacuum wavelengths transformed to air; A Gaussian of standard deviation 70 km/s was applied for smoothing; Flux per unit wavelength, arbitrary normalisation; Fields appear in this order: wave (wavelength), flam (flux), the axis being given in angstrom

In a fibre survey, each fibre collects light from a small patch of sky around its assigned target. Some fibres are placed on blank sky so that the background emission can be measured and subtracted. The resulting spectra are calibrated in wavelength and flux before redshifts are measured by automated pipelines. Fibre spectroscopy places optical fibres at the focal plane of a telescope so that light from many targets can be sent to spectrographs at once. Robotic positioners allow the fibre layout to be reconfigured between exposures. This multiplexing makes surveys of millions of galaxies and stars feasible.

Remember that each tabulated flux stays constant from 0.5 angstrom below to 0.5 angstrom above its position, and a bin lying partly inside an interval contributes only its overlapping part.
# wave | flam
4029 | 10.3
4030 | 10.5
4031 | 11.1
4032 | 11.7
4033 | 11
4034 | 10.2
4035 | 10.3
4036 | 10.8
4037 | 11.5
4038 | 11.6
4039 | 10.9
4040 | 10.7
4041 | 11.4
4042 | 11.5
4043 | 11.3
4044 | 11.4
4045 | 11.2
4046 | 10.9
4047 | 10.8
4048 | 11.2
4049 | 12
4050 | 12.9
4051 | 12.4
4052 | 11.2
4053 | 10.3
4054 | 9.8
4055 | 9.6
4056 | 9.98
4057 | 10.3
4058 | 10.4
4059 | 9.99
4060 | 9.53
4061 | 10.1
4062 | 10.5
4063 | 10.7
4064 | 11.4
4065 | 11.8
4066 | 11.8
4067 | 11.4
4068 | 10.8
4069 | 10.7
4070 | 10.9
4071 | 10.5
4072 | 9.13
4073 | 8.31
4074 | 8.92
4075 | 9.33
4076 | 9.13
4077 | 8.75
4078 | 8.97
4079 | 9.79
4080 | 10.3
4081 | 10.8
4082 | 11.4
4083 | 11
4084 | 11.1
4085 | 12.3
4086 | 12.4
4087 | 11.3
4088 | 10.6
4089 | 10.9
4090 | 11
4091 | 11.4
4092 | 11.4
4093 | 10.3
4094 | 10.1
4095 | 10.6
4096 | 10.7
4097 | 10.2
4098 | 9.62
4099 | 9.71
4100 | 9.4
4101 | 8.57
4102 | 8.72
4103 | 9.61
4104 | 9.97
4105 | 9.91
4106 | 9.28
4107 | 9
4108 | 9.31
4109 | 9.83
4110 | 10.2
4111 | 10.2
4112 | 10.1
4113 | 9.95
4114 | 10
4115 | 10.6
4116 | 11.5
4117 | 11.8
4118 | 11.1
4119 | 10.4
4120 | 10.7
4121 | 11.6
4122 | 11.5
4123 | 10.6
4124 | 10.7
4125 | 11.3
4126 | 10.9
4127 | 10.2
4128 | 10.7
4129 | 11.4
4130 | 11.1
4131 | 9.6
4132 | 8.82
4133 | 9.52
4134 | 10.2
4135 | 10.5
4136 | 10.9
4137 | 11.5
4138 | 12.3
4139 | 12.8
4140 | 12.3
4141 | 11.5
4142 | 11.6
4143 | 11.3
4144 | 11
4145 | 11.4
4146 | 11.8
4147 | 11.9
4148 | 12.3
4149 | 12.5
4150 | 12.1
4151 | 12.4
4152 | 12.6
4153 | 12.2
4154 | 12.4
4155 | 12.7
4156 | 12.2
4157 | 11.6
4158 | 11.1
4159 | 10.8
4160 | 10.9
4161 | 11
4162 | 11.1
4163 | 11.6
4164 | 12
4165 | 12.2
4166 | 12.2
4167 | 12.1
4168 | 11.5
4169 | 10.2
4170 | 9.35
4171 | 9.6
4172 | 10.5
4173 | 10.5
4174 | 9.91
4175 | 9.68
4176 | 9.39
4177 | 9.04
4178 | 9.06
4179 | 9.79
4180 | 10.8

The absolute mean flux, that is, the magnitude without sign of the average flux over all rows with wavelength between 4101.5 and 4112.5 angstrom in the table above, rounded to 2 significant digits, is 9.6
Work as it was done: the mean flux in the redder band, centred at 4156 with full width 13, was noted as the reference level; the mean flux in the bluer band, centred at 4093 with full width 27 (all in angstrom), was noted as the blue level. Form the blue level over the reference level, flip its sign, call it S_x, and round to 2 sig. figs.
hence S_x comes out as -0.89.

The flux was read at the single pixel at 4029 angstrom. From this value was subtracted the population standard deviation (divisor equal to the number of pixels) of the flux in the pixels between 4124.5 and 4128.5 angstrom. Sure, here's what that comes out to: 9.9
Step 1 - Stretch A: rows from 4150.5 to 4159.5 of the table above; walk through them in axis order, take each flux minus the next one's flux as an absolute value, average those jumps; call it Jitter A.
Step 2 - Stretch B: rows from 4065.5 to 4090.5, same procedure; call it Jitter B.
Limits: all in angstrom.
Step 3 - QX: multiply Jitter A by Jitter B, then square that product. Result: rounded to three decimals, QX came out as 0.036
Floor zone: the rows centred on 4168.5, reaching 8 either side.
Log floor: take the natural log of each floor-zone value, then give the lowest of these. 2.24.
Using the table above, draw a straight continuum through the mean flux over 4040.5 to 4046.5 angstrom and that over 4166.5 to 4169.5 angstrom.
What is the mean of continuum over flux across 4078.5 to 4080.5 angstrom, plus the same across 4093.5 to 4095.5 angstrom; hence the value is 2.21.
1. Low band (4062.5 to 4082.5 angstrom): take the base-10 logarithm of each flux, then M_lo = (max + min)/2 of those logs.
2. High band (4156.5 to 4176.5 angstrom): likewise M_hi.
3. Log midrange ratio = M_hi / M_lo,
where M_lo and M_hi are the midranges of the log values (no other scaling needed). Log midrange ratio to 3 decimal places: 1.033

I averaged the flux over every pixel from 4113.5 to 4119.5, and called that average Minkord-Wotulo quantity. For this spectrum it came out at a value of 10.9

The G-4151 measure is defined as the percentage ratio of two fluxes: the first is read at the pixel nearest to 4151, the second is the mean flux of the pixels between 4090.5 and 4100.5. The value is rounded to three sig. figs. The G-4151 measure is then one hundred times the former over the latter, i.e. 120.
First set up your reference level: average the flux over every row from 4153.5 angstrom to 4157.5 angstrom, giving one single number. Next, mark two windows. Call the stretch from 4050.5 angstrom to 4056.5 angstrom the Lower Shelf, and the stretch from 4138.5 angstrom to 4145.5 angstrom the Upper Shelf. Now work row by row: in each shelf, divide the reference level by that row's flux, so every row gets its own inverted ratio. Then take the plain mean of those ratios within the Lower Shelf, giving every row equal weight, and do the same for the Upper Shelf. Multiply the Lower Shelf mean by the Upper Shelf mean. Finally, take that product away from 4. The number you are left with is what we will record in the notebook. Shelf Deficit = 2.78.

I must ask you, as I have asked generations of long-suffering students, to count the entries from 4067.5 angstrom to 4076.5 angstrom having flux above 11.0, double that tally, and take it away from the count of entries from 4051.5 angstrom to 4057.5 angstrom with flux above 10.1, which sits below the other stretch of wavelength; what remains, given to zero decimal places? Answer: 3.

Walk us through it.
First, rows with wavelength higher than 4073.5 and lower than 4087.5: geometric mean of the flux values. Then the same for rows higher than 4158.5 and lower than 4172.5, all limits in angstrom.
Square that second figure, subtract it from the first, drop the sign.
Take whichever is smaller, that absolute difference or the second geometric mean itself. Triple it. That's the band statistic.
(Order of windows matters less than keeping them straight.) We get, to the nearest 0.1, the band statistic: 33.1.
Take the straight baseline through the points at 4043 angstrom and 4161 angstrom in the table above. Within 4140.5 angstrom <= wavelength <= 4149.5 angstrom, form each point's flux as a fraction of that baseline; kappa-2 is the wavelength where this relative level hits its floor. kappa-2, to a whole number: 4144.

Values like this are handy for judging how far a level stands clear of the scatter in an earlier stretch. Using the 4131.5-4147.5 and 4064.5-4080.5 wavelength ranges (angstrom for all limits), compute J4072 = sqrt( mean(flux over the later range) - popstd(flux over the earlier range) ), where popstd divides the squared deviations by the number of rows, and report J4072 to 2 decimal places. 3.18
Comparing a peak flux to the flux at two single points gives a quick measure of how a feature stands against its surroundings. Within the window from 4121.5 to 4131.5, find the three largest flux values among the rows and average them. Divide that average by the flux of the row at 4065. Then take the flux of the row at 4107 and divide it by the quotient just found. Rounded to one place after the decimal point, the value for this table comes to 9.3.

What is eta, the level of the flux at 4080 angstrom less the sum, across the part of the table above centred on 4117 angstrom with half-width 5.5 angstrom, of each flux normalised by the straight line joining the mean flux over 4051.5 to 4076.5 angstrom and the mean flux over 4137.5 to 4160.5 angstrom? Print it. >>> -0.27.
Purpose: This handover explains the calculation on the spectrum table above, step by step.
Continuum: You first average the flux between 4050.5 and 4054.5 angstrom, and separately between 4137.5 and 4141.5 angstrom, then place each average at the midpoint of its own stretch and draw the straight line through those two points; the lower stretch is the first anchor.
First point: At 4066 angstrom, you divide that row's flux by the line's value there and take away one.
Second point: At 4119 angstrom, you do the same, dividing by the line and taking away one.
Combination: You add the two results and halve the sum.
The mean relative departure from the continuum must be -0.03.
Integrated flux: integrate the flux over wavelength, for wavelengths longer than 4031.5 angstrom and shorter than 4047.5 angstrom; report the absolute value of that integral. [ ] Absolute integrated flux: 177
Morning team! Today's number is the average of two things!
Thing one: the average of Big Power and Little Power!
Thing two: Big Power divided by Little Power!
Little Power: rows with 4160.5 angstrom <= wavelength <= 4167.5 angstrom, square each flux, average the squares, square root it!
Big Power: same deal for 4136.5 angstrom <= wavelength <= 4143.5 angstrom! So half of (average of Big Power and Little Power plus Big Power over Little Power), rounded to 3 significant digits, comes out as 6.42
